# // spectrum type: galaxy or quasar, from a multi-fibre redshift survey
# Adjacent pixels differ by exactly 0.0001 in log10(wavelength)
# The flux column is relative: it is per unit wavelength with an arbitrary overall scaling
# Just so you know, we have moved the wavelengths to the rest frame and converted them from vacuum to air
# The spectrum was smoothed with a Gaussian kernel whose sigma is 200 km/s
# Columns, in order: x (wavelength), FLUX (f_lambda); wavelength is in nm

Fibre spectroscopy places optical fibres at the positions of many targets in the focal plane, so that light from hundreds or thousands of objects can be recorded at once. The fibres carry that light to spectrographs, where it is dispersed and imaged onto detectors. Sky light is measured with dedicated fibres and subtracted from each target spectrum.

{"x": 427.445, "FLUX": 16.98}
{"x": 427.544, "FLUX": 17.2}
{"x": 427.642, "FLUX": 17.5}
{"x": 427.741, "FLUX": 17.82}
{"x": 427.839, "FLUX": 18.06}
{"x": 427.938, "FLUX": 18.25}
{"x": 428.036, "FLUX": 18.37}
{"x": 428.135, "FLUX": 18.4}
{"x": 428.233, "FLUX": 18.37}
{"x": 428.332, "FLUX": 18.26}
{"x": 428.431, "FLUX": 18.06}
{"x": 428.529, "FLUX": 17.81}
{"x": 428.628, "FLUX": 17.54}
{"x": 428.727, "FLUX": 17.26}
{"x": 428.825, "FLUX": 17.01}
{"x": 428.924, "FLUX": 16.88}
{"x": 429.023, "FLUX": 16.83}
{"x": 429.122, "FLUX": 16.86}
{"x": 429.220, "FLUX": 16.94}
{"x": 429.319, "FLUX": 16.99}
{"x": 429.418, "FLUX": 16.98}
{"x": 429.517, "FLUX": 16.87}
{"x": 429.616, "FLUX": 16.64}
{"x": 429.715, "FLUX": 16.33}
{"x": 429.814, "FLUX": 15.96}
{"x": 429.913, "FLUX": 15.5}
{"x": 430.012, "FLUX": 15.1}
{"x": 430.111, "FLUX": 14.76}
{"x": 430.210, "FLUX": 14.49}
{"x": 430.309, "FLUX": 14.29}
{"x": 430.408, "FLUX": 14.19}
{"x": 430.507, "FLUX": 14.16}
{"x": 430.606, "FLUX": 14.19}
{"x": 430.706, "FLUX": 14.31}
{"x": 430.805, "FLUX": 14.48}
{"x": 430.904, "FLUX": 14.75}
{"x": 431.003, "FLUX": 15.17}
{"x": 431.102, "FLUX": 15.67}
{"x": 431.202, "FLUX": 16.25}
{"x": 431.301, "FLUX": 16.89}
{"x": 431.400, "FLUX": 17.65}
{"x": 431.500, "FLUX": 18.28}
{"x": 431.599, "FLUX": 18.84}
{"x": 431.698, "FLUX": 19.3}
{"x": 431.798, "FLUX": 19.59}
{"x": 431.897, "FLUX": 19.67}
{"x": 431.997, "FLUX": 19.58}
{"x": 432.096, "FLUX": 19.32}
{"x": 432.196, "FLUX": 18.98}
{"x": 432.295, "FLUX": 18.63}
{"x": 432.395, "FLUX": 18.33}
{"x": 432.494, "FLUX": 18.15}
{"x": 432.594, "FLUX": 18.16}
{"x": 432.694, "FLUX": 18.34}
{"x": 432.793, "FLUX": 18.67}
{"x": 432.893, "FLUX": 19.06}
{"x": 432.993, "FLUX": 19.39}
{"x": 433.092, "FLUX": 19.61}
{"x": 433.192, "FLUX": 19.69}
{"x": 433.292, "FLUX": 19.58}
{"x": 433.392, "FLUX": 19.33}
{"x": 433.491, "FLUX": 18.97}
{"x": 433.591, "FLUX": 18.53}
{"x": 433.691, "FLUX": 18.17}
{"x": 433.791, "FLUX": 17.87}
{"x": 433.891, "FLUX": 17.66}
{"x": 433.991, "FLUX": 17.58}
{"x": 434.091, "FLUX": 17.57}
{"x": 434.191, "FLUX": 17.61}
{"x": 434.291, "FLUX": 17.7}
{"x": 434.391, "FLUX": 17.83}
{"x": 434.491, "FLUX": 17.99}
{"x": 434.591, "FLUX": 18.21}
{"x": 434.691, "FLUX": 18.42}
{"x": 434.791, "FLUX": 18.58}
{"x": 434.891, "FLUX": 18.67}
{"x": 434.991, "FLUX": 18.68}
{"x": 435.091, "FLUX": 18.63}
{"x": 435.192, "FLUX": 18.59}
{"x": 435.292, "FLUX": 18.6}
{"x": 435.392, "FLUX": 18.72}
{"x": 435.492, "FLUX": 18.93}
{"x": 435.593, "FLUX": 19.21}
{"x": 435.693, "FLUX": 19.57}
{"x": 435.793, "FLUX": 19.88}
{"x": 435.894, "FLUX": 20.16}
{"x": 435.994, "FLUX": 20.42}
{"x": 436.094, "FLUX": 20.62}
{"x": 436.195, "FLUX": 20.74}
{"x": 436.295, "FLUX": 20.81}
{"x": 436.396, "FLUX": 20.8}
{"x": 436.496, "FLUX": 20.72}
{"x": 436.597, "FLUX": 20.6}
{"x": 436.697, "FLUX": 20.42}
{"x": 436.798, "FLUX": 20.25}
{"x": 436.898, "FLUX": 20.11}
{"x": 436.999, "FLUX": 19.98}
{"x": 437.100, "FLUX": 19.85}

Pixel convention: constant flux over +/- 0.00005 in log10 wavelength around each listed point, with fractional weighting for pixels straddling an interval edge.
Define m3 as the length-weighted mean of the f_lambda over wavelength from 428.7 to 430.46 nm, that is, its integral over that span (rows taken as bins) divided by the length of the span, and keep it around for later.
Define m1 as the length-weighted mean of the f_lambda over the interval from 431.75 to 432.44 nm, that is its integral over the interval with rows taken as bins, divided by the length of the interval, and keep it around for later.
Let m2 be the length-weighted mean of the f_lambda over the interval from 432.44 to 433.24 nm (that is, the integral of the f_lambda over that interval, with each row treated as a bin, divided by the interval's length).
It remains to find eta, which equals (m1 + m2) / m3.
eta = 2.36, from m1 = 19.2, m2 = 18.9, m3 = 16.1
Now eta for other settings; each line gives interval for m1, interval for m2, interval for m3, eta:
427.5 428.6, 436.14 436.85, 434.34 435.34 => 2.10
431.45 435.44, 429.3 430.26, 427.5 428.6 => 1.92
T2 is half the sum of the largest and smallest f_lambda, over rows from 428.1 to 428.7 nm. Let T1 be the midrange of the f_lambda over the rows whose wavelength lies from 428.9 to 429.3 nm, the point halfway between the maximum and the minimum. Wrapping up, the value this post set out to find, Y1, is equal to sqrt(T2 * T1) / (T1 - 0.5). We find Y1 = 1.06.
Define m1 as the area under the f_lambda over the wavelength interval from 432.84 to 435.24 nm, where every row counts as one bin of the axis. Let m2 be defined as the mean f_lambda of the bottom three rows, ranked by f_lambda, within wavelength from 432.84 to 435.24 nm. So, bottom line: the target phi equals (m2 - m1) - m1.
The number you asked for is -71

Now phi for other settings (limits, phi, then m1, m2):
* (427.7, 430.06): -66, 41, 15.5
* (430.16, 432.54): -66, 40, 14.2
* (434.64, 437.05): -76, 47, 18.5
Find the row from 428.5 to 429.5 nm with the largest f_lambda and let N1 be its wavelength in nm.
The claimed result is 428.529 nm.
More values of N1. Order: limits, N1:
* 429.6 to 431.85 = 431.798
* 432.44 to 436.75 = 436.295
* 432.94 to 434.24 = 433.192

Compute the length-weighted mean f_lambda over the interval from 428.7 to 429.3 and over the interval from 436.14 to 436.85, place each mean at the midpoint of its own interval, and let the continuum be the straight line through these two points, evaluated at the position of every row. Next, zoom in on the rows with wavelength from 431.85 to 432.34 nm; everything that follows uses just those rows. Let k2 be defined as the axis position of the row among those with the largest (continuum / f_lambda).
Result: 432.295 nm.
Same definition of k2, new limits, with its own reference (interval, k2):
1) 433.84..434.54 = 434.191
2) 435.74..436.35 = 435.793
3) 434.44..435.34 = 434.491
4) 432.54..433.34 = 432.594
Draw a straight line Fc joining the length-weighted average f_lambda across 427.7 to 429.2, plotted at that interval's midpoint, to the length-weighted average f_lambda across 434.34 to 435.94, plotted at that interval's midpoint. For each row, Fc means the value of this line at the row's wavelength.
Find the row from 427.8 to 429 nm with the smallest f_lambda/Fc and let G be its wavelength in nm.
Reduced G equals 428.924 nm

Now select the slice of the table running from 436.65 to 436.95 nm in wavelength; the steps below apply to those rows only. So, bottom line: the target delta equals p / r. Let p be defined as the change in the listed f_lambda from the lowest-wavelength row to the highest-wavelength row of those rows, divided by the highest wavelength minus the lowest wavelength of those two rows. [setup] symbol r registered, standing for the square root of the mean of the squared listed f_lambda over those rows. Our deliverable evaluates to -0.08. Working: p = -1.5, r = 20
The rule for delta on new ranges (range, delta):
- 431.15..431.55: 0.39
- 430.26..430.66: -0.02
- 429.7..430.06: -0.26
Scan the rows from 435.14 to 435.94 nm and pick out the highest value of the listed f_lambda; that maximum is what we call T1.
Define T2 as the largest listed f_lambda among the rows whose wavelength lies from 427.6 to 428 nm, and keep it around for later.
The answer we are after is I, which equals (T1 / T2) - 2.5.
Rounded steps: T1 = 20.16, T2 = 18.25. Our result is -1.40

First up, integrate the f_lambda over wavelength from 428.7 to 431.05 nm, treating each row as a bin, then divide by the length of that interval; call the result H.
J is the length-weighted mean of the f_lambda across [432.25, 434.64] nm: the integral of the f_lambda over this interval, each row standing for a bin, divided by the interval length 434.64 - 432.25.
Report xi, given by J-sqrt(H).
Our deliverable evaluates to 14.5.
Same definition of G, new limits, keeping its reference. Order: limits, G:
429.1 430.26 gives 430.210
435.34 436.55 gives 435.392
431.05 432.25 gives 431.102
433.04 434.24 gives 434.091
